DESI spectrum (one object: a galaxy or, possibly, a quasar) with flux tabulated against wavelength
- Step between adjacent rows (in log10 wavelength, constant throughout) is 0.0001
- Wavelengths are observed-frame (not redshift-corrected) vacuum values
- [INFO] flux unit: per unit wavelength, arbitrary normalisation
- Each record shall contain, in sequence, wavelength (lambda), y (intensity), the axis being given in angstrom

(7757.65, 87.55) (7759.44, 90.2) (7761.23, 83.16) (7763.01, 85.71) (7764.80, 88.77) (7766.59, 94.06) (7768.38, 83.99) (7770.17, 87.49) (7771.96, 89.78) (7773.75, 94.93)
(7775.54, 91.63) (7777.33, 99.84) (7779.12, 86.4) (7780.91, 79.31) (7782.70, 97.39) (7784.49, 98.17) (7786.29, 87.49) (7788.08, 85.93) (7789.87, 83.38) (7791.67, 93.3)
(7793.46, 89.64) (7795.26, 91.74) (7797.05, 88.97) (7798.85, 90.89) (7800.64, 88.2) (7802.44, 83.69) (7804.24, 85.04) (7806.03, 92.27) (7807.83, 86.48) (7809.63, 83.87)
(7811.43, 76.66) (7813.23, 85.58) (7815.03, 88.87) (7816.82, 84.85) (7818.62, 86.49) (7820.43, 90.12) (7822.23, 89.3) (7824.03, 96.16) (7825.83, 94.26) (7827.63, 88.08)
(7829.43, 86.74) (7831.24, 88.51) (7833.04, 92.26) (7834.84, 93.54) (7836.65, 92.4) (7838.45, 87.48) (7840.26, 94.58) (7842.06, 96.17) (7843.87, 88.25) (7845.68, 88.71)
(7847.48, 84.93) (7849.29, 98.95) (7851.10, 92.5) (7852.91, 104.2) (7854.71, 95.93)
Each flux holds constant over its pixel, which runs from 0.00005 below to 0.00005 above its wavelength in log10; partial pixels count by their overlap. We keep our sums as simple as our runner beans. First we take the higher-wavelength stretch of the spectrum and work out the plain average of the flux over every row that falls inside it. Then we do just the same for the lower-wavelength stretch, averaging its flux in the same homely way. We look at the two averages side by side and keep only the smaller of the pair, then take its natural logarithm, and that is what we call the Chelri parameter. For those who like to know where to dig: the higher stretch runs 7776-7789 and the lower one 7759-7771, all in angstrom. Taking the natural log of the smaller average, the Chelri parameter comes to 4.47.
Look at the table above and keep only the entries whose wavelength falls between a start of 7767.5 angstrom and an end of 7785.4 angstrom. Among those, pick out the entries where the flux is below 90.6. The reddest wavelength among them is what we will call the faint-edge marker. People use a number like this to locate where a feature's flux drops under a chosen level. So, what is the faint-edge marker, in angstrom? 7780.91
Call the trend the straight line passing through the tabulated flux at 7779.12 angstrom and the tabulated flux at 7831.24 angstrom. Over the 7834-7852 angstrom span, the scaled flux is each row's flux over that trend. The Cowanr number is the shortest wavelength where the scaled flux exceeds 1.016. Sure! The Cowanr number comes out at 7834.84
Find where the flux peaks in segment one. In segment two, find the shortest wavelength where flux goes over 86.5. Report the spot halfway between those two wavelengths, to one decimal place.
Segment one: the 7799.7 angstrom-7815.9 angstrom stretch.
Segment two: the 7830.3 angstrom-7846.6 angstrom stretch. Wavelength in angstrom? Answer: 7818.6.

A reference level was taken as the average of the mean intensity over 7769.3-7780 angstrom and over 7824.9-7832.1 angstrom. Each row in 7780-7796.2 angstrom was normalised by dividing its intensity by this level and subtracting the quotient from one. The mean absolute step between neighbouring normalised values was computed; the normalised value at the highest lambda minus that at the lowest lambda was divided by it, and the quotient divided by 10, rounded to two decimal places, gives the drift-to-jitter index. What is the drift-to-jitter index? -0.20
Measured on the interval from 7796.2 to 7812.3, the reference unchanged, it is 0.30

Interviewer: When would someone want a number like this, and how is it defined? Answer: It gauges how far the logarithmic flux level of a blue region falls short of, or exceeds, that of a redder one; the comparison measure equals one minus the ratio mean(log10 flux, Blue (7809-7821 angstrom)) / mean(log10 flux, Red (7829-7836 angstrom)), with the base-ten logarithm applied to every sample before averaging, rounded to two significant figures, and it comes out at 0.013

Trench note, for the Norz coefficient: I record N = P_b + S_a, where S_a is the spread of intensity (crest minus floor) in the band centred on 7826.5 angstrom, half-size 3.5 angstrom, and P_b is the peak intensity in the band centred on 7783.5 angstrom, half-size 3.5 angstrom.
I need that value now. 108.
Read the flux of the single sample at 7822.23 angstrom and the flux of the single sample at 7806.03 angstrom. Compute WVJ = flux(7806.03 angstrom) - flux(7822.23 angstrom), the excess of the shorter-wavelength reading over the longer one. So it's 3.0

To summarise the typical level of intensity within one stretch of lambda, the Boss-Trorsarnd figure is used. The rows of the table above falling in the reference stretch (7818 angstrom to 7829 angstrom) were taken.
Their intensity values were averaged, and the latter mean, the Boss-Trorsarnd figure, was 90.7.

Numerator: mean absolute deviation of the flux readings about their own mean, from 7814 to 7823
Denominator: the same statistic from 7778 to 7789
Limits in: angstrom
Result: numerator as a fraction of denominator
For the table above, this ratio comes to 0.3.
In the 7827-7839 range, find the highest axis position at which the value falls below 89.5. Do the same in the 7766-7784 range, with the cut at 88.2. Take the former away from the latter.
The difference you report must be -57.5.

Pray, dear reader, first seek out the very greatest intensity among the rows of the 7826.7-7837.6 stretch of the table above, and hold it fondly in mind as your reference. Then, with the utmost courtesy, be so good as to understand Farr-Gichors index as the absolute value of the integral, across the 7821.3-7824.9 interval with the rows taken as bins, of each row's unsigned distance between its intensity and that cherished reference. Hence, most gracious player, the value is 12.4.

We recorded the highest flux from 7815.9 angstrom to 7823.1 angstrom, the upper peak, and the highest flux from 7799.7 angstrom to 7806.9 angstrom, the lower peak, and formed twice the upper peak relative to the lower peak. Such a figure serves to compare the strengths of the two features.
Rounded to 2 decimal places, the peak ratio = 1.95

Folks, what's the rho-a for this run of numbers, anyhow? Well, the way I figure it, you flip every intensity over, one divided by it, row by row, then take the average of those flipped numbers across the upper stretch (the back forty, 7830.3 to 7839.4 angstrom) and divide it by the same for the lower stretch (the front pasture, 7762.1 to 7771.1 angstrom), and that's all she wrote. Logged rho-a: 0.97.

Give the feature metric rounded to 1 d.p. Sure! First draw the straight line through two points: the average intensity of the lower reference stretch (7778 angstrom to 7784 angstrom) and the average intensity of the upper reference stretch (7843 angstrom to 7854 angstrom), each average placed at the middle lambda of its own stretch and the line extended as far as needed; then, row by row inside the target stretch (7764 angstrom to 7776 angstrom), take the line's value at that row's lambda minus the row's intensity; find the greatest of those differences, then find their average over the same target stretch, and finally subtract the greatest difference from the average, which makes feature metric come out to -6.0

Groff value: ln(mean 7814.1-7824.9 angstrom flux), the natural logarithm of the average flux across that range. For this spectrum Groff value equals 4.49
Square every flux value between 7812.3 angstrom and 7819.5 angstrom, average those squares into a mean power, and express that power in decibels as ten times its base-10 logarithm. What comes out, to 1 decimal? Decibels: 38.7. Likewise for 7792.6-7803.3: 39.0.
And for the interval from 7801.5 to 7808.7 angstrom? 38.8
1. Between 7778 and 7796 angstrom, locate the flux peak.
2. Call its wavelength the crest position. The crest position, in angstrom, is 7784.49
